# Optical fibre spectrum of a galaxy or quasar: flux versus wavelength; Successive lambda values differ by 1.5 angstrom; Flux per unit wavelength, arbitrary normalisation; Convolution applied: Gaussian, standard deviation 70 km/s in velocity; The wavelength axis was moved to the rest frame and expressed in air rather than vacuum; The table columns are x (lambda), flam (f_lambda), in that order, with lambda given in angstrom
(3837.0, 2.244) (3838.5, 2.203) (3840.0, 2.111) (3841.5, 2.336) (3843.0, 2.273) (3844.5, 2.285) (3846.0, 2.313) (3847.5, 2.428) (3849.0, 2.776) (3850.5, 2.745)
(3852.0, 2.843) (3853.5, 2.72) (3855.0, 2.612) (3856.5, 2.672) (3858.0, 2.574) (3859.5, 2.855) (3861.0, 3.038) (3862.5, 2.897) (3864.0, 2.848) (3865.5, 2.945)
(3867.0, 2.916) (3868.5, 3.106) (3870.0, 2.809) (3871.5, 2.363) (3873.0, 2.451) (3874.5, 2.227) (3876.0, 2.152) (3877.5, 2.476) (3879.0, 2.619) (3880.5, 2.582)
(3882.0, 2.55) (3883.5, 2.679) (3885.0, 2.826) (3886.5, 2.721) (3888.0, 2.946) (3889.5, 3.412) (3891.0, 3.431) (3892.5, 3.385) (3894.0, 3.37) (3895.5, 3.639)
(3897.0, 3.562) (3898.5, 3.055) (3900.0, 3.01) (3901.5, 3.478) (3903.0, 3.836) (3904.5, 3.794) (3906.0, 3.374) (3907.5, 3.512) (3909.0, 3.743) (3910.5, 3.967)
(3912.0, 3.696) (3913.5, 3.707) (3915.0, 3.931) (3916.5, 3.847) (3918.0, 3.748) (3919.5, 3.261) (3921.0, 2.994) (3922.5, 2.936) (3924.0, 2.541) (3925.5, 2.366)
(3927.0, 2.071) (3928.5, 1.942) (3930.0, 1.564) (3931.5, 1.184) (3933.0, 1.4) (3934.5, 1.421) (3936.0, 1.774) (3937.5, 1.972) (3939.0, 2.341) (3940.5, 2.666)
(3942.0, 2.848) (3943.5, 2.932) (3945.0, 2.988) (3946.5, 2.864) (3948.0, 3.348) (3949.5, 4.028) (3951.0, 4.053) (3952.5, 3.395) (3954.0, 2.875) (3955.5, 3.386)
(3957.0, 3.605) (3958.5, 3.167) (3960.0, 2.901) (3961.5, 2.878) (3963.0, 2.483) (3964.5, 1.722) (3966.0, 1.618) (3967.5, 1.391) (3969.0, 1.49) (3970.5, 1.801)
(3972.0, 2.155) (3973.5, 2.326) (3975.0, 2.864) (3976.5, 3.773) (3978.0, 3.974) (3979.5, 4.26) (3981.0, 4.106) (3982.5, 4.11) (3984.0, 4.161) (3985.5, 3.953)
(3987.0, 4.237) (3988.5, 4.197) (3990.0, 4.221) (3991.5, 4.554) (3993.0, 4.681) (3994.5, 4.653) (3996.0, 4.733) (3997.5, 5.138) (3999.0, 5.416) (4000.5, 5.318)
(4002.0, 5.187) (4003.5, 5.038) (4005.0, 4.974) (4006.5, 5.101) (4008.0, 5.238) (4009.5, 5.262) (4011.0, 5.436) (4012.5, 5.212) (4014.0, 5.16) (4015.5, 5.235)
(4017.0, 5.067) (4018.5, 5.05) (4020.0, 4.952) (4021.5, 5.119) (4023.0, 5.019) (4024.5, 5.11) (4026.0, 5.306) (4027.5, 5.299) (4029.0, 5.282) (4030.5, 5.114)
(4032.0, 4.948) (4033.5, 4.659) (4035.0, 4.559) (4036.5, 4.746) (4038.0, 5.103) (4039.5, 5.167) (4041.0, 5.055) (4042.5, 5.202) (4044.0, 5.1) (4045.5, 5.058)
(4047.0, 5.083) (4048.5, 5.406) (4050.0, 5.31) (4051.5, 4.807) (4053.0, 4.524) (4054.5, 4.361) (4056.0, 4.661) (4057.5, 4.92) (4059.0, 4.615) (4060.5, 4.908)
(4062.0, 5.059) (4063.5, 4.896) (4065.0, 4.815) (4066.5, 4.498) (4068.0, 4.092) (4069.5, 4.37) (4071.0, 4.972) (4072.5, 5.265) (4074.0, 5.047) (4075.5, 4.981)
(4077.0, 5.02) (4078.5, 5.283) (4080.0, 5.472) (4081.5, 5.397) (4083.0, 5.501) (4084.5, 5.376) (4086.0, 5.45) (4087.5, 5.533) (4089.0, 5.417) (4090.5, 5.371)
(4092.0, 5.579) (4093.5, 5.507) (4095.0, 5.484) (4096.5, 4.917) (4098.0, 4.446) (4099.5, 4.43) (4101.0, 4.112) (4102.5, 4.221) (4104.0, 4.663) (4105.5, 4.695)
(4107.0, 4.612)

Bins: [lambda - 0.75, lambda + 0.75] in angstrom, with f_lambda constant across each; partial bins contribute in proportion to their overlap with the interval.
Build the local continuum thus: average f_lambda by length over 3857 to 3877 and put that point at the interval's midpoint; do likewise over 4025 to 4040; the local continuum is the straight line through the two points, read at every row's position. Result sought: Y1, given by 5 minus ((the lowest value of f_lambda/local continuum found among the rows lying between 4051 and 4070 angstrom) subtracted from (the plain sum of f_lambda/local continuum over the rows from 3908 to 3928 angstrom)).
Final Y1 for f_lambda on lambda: -6.8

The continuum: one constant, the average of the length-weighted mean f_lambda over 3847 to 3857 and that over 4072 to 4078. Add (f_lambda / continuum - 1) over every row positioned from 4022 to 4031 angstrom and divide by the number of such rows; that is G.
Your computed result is 0.34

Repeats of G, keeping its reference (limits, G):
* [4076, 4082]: 0.36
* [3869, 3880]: -0.37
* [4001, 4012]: 0.33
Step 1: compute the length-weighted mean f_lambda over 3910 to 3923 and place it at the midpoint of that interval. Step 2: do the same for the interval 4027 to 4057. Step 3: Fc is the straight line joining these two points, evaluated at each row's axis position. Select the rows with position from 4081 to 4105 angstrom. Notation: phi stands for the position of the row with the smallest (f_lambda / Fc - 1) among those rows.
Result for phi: 4101.0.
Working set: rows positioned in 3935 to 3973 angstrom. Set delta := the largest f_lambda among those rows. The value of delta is 4.053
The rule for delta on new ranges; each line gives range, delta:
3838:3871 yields 3.106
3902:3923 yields 3.967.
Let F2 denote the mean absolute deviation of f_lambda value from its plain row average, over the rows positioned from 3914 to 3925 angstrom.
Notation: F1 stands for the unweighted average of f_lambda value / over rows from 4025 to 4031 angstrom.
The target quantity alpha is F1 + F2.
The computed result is 5.7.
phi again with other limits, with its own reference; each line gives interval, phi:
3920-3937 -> 3931.5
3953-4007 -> 3967.5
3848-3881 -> 3876.0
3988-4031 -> 3988.5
